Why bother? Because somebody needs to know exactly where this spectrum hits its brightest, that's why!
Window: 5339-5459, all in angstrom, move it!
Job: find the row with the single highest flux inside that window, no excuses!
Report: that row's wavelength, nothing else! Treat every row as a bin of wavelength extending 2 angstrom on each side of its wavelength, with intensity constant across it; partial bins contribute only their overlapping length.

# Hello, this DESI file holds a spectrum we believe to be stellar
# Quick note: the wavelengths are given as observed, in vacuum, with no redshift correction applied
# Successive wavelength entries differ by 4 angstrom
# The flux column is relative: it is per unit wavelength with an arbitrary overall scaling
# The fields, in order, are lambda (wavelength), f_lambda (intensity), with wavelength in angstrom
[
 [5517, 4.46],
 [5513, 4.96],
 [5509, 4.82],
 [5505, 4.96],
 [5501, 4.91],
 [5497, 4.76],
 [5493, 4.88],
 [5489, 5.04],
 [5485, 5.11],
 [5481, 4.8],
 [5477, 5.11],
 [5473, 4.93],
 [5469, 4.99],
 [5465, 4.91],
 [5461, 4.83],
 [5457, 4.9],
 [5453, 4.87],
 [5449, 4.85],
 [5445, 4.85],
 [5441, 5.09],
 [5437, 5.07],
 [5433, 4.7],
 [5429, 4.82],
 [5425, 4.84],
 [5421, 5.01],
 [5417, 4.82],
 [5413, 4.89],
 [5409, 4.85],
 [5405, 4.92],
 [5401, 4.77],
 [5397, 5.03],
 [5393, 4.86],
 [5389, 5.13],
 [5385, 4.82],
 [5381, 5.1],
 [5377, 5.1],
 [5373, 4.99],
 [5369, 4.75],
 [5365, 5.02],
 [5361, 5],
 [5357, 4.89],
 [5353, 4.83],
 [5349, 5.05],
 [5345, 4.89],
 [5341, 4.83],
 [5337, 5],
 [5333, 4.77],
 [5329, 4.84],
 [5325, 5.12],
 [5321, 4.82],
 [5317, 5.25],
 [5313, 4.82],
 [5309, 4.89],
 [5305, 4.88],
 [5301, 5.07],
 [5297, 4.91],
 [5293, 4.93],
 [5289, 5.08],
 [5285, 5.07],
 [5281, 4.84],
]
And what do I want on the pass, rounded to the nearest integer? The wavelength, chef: 5389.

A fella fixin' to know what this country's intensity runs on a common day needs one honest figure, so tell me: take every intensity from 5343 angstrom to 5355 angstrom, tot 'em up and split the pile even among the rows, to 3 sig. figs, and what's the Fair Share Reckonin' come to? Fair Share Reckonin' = 4.92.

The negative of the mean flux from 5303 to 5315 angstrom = -4.86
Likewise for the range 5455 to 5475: -4.91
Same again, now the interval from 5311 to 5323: -4.96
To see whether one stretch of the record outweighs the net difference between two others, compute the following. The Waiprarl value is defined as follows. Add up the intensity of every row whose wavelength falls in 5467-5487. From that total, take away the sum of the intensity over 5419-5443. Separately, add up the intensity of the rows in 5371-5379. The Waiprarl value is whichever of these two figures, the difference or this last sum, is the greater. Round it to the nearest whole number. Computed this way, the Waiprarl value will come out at 10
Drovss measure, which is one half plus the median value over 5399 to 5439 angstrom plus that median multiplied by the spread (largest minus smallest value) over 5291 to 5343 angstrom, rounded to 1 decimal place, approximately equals 7.7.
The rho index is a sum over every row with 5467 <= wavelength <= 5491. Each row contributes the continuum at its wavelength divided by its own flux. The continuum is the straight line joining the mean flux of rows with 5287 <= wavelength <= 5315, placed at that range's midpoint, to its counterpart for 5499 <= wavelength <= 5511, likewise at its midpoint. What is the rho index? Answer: 5.9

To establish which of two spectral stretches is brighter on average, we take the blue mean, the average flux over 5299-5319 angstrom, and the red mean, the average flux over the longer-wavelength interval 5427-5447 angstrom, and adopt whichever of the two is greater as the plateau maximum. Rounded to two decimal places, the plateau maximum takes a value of 4.98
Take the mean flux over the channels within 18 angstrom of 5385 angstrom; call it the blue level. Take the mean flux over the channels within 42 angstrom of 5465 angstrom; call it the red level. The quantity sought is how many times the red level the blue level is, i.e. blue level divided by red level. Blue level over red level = 1.01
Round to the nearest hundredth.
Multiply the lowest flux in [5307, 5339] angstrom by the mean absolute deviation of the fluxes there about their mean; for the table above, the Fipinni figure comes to 0.66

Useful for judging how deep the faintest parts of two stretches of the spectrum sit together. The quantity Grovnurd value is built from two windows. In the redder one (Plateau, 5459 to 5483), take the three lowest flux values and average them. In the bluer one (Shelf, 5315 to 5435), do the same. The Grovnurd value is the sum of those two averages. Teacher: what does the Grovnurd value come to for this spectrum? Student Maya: 9.59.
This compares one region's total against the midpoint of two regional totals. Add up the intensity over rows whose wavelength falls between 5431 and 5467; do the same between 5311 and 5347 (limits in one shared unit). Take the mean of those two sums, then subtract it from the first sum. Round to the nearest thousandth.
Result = -0.135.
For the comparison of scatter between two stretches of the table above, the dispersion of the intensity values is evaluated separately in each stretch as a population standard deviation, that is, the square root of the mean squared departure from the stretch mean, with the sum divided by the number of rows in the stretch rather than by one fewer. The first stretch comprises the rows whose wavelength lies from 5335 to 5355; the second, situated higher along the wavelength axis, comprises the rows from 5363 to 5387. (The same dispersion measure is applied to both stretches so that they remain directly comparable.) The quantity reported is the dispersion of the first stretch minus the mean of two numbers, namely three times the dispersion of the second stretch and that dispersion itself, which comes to -0.178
